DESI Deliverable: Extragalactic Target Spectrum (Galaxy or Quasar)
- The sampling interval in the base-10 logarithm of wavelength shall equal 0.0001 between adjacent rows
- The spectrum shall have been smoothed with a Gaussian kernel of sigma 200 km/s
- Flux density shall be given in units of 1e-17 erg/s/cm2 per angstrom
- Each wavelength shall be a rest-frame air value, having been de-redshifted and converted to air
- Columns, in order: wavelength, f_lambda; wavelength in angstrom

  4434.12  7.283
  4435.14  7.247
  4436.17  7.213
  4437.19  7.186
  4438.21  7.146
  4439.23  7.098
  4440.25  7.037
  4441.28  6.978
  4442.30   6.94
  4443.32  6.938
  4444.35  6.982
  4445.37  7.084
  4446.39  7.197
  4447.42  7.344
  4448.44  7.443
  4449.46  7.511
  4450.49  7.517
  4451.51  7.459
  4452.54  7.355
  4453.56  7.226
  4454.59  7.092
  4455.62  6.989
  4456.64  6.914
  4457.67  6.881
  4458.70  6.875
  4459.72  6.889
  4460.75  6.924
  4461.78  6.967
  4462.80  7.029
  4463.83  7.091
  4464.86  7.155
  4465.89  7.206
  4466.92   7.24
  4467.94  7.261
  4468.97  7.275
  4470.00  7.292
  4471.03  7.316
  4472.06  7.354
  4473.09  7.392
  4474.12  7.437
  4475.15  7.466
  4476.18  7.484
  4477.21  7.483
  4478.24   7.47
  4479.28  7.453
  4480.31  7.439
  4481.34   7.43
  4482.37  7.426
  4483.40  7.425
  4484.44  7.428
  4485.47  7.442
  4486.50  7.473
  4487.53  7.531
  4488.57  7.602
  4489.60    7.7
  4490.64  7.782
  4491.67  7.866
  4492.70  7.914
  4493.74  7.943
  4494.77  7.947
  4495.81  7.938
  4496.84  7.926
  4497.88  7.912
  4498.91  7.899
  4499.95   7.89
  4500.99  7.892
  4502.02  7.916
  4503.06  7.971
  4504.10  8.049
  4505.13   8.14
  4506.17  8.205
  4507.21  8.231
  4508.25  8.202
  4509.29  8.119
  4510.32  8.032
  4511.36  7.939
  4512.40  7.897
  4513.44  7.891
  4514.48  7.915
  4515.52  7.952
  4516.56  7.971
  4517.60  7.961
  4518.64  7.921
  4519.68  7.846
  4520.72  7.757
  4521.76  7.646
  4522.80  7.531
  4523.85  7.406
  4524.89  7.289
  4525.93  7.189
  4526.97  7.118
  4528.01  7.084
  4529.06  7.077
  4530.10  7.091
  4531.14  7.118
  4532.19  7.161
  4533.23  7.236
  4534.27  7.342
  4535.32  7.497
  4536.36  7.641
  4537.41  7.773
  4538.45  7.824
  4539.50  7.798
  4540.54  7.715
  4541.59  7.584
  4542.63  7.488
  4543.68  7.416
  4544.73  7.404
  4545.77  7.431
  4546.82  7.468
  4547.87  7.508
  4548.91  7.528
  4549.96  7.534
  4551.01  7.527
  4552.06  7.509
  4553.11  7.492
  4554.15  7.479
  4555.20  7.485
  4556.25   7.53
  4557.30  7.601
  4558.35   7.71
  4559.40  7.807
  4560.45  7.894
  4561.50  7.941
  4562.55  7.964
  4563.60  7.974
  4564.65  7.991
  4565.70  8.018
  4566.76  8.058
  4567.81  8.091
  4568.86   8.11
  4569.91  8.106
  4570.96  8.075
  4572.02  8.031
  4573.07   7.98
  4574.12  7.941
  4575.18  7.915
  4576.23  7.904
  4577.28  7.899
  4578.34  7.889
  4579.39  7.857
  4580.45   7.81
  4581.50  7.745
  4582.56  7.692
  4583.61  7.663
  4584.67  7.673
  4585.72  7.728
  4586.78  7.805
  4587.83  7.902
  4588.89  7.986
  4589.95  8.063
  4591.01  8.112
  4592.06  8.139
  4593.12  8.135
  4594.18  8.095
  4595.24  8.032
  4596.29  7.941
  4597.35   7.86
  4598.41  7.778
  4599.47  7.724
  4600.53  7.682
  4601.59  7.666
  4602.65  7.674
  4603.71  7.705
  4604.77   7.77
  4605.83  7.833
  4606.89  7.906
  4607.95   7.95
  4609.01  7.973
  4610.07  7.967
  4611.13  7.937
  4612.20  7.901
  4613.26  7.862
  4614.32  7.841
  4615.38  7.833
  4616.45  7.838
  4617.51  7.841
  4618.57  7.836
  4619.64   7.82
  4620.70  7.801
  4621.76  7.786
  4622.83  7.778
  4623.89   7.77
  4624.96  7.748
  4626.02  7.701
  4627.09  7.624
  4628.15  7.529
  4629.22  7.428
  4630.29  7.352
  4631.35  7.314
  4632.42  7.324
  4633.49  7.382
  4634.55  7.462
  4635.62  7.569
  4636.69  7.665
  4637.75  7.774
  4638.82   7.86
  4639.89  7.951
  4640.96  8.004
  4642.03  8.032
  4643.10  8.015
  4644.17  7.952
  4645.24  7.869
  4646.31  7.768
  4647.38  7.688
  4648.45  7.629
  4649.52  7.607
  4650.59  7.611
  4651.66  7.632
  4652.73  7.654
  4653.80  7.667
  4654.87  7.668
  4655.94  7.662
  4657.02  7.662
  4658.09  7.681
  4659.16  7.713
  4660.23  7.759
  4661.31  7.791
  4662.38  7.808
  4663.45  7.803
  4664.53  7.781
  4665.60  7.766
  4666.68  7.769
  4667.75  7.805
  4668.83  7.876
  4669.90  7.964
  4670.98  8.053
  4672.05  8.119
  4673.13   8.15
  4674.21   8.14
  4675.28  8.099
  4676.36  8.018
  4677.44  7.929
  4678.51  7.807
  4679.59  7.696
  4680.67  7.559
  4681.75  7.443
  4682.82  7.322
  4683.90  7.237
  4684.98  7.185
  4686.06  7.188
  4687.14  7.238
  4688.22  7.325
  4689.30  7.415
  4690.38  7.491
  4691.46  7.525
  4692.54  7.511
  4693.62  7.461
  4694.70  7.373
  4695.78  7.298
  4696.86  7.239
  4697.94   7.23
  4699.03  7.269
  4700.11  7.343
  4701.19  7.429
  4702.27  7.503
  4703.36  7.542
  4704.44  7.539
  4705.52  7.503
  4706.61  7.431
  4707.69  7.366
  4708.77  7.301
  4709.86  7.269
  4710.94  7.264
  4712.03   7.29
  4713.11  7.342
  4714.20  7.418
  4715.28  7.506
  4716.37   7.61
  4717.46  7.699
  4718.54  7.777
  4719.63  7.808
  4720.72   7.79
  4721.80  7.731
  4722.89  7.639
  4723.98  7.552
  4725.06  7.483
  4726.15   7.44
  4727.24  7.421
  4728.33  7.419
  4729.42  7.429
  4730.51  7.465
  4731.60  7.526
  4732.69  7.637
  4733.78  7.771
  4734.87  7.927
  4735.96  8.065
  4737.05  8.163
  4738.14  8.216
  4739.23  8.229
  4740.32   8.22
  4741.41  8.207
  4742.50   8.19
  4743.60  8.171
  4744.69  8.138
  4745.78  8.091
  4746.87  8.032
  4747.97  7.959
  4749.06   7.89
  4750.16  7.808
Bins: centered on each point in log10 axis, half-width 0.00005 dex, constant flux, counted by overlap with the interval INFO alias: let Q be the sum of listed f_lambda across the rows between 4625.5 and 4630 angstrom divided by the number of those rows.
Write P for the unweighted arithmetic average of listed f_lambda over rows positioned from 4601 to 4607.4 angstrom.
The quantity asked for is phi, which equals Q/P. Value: 0.98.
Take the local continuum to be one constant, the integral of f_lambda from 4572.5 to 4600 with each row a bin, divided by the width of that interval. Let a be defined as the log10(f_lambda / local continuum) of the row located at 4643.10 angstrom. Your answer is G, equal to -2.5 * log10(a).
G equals 5.5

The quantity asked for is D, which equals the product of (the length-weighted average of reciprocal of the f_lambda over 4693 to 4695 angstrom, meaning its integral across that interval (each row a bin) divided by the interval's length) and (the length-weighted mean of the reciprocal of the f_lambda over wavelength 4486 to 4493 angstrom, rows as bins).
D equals 0.0175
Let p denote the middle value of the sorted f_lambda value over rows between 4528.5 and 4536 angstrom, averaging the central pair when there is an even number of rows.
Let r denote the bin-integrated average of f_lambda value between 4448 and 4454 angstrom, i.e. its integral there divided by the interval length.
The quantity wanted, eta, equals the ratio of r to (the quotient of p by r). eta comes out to 7.7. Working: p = 7.16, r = 7.43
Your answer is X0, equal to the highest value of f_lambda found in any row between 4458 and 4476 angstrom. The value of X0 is 7.466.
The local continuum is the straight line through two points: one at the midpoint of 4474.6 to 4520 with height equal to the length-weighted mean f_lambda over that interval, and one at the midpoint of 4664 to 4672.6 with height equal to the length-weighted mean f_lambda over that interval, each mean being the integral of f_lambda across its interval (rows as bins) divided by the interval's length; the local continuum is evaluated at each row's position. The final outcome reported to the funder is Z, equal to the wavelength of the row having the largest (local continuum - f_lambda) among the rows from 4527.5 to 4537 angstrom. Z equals 4529.06 angstrom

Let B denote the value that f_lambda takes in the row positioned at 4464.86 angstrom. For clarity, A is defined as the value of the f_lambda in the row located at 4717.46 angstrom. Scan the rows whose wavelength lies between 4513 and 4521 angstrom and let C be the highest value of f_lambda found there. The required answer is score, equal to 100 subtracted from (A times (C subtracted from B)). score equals -106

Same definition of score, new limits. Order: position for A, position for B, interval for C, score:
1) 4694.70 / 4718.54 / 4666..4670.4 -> -101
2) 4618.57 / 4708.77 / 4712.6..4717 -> -102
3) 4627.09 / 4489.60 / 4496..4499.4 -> -102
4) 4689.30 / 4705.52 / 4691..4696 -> -100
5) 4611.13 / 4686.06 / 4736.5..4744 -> -108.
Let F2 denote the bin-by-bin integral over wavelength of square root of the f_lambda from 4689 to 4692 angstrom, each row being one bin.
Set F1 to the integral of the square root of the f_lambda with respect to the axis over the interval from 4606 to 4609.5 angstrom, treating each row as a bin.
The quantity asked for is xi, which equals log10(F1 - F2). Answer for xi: 0.22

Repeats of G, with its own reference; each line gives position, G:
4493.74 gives 6.5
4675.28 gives 4.9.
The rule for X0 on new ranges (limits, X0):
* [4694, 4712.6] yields 7.542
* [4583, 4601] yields 8.139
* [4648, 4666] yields 7.808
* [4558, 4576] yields 8.11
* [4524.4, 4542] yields 7.824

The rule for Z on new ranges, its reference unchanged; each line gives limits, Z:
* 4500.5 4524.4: 4523.85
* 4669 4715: 4684.98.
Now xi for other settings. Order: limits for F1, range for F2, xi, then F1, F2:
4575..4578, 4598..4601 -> -0.98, 8.4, 8.3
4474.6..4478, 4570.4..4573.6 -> -0.63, 9.3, 9.1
